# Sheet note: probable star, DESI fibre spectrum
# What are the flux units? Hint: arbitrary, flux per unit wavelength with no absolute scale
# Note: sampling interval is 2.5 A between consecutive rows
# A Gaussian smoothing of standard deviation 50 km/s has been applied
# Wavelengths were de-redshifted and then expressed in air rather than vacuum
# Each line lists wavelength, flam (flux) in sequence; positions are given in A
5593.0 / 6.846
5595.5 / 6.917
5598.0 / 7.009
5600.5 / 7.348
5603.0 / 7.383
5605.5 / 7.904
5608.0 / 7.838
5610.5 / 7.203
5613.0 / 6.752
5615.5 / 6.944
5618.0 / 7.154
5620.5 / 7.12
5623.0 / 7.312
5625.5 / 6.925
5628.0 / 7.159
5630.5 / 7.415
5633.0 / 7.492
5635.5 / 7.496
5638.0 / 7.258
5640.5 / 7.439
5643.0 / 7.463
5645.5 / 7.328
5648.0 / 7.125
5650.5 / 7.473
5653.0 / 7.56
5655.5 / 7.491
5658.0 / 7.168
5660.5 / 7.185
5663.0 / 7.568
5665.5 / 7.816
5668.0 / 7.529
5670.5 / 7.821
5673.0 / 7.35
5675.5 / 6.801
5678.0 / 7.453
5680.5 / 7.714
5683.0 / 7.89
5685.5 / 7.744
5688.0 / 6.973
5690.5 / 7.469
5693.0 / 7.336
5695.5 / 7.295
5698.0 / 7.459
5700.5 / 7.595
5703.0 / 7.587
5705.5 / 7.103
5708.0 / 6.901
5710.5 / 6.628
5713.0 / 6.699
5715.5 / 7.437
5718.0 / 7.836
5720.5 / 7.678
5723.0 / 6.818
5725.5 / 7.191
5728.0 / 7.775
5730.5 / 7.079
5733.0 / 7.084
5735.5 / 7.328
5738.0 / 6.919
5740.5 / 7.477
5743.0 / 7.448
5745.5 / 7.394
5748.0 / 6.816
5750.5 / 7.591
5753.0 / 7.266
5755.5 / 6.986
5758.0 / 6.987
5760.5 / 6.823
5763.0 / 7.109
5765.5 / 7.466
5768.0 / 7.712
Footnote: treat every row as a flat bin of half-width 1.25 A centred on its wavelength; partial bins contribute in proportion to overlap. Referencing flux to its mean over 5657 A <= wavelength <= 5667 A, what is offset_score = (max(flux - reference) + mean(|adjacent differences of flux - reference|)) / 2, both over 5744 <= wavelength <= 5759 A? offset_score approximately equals 0.27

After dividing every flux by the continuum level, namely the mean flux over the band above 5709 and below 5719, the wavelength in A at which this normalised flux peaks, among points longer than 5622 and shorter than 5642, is 5635.5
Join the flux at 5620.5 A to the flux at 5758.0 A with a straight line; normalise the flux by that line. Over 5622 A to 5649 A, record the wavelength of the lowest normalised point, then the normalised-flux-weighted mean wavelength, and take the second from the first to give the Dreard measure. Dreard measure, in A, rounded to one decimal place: -10.1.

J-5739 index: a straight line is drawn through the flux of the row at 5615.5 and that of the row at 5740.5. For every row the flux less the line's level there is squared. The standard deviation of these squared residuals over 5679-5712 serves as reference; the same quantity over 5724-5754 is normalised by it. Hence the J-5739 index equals 0.9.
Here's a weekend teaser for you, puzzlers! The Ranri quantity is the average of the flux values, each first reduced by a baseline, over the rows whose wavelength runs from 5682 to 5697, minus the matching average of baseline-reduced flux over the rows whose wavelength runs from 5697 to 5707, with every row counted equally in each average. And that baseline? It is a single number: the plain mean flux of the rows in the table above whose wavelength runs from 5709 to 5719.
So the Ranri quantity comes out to 0.02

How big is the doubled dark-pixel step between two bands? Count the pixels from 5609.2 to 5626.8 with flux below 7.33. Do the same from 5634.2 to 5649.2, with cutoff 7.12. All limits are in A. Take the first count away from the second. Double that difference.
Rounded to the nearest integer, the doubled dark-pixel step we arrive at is -14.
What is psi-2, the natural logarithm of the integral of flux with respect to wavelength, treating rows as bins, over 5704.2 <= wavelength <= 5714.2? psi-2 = 4.22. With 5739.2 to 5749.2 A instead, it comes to 4.29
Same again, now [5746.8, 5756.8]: 4.27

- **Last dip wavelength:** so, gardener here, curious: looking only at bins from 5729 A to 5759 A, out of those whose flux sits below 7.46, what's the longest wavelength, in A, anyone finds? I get 5758.0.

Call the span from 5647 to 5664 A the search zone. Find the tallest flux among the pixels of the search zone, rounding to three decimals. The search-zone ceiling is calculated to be 7.568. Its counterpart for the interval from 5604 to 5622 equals 7.904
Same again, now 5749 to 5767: 7.591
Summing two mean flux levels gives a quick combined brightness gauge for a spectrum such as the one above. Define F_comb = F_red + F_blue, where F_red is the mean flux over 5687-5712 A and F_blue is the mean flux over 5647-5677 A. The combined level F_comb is 14.6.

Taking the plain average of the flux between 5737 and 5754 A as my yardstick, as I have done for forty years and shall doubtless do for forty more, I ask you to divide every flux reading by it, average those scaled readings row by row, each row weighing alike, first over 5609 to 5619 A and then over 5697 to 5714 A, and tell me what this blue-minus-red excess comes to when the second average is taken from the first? -0.02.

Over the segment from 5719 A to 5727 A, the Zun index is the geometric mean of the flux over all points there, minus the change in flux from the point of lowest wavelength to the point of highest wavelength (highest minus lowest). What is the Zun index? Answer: 7.7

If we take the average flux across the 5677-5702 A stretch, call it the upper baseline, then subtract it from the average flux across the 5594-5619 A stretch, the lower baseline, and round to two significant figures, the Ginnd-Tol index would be -0.25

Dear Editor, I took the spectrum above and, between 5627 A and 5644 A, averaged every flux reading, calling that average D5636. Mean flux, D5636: 7.39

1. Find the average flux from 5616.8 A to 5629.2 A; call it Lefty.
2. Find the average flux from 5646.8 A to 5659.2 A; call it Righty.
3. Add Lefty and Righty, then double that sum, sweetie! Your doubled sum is 29.0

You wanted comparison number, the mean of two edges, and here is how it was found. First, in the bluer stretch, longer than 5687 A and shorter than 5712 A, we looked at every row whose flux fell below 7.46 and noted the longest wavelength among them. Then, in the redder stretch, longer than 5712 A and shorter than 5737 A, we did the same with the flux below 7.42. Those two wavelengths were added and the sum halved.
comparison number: 5723.0 A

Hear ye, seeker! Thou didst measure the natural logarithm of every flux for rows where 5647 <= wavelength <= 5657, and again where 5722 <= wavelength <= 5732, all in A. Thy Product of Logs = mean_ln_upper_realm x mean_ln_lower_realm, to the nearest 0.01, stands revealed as 3.96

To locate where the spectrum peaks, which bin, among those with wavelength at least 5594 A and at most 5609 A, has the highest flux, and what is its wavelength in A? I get 5605.5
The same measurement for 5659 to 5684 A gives 5683.0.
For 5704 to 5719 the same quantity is 5718.0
